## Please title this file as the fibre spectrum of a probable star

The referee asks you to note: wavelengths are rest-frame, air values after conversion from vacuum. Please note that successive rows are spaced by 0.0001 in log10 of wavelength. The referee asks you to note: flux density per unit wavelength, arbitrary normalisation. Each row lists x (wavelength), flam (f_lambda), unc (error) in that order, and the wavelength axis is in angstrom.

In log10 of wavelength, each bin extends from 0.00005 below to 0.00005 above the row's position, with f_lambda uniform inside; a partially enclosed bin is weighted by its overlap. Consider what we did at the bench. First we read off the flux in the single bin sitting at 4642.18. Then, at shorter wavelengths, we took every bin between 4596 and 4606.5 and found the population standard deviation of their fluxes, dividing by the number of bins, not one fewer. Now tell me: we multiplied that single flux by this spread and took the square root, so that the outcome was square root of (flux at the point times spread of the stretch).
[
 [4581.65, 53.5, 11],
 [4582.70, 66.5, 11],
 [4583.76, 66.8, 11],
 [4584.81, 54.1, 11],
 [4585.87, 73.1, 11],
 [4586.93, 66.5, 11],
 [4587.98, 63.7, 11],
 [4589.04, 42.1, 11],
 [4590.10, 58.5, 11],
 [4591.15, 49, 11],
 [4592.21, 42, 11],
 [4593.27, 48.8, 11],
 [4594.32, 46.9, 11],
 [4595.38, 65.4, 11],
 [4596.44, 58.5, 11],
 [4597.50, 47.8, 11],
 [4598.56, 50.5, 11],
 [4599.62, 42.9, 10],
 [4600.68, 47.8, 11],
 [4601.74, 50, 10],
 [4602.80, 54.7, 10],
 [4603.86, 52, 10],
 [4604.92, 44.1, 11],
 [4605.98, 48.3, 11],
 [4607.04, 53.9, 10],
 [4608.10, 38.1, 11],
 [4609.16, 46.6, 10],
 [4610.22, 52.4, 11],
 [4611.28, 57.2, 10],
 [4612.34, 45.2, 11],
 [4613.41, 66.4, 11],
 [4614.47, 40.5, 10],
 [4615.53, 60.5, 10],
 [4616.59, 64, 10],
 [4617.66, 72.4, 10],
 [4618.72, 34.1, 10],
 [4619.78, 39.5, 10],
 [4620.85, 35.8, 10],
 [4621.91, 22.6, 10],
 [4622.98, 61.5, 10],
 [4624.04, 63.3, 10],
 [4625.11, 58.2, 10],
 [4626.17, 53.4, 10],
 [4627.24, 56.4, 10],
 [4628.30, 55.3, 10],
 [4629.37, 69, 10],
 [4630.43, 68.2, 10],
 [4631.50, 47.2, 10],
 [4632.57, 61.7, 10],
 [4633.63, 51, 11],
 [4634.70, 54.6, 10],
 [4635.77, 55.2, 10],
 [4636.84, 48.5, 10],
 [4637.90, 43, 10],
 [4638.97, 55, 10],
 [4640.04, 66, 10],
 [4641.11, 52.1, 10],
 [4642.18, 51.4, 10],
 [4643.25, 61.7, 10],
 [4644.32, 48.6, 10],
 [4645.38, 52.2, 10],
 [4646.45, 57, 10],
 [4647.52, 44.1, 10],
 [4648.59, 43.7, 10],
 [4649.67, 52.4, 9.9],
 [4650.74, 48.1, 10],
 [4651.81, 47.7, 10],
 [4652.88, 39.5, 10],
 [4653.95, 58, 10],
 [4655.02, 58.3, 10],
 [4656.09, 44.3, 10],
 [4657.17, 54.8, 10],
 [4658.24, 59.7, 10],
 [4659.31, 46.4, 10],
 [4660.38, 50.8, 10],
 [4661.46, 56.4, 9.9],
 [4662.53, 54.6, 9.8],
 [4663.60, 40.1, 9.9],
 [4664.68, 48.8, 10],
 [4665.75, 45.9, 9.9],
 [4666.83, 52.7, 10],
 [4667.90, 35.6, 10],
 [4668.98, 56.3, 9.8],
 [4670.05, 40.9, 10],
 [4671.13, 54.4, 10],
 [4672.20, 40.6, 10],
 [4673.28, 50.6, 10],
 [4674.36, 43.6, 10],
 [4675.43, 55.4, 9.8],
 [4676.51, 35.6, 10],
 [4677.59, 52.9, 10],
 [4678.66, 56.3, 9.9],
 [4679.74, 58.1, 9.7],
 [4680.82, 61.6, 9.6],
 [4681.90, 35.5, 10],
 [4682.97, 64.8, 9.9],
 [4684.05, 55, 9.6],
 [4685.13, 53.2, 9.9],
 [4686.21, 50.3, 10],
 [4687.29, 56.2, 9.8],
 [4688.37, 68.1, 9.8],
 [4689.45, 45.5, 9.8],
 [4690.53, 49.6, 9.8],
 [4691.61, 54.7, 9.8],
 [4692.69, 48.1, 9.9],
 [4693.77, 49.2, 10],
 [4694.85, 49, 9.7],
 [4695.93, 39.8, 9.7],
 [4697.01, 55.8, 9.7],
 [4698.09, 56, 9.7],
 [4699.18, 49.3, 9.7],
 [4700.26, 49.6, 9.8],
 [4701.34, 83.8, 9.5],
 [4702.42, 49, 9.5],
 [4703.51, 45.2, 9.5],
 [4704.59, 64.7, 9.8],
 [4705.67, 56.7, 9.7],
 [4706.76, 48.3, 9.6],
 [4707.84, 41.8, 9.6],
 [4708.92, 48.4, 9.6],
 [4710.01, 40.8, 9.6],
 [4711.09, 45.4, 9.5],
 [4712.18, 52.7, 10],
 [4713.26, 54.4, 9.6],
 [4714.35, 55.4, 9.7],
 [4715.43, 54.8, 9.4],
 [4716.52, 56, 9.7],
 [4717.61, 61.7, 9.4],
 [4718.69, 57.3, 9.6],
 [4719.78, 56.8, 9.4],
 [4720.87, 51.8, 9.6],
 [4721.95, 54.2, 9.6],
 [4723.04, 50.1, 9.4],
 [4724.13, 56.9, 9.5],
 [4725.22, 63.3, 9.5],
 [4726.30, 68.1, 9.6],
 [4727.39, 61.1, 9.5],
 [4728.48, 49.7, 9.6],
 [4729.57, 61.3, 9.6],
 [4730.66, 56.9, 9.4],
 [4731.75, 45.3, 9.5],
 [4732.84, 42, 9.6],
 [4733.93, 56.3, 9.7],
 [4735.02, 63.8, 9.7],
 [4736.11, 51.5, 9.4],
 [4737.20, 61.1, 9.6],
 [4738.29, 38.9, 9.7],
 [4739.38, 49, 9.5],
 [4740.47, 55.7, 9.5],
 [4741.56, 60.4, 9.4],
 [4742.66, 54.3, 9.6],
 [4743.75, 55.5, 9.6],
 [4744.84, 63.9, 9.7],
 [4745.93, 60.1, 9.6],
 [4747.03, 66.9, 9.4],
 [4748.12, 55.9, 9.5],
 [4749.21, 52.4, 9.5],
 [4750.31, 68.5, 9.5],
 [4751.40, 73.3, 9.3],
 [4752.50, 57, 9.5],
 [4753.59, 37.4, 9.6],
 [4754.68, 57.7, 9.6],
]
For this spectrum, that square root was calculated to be 15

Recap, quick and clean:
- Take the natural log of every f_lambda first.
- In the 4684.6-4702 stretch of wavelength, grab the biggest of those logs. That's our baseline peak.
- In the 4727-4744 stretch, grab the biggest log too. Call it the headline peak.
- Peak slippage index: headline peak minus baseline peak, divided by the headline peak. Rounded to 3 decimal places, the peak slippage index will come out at -0.066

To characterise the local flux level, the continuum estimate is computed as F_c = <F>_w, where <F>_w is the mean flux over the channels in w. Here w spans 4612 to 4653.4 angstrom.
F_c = 52.5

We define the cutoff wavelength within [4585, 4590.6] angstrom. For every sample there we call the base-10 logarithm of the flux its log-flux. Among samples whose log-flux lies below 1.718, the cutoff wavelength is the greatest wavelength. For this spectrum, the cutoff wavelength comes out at 4589.04 angstrom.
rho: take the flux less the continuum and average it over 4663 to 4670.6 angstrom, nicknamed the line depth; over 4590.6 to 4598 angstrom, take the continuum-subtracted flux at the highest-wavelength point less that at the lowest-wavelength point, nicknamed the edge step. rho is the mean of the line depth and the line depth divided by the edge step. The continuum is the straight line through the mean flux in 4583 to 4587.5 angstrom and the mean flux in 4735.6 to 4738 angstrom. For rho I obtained 2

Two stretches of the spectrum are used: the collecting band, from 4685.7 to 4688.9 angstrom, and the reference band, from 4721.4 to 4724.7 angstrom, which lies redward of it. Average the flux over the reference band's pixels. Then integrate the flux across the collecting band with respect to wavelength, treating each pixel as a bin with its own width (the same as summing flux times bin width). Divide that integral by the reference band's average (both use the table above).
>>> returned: 3.5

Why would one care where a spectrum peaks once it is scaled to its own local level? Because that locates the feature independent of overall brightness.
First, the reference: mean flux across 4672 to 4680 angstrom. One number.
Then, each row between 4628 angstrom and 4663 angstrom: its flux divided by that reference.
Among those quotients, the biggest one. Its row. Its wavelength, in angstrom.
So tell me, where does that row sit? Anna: 4629.37 angstrom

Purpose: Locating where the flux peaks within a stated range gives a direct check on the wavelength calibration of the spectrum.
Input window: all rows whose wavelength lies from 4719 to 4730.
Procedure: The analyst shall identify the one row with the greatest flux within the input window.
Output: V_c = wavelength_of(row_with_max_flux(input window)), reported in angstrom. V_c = 4726.30 angstrom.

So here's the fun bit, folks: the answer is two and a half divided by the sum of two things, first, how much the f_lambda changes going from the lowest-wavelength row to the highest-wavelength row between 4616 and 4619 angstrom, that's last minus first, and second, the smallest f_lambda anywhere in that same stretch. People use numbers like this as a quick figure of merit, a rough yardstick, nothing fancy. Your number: 0.595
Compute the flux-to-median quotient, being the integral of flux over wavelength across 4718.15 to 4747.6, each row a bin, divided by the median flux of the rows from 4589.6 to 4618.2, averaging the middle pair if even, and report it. 33.0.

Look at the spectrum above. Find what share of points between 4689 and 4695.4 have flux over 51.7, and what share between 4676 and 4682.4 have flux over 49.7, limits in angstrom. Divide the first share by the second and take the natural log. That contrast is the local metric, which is -1.4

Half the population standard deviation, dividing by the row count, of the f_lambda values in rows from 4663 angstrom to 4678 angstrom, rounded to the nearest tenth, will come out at 3.5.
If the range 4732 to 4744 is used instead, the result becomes 3.7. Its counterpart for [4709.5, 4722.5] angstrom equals 2.6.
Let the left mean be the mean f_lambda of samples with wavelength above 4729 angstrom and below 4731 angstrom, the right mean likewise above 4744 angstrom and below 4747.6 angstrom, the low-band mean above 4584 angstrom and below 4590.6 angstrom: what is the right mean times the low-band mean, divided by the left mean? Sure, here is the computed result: 64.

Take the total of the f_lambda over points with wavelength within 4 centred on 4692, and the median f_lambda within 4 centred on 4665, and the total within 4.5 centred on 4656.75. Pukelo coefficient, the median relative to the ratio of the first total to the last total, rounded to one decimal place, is 51.0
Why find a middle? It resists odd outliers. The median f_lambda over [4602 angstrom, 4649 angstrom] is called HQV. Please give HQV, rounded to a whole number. 53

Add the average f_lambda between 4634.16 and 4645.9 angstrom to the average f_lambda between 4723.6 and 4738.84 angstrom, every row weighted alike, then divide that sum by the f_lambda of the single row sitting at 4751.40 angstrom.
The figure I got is 1.49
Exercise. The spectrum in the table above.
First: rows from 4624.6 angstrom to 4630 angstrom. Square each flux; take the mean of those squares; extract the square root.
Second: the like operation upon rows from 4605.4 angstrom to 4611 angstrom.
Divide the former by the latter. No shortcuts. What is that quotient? 1.22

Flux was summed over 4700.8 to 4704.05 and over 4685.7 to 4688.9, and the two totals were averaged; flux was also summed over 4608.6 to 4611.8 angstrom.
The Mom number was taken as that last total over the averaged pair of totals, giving 0.89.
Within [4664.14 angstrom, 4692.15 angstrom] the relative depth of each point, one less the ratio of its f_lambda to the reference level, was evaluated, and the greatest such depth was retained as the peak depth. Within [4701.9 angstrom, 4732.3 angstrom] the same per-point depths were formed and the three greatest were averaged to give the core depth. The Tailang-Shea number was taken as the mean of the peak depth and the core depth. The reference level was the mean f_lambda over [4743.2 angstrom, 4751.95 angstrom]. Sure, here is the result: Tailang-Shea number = 0.37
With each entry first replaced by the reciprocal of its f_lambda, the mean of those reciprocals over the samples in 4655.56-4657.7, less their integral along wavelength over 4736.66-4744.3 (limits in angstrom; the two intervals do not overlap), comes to -0.125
